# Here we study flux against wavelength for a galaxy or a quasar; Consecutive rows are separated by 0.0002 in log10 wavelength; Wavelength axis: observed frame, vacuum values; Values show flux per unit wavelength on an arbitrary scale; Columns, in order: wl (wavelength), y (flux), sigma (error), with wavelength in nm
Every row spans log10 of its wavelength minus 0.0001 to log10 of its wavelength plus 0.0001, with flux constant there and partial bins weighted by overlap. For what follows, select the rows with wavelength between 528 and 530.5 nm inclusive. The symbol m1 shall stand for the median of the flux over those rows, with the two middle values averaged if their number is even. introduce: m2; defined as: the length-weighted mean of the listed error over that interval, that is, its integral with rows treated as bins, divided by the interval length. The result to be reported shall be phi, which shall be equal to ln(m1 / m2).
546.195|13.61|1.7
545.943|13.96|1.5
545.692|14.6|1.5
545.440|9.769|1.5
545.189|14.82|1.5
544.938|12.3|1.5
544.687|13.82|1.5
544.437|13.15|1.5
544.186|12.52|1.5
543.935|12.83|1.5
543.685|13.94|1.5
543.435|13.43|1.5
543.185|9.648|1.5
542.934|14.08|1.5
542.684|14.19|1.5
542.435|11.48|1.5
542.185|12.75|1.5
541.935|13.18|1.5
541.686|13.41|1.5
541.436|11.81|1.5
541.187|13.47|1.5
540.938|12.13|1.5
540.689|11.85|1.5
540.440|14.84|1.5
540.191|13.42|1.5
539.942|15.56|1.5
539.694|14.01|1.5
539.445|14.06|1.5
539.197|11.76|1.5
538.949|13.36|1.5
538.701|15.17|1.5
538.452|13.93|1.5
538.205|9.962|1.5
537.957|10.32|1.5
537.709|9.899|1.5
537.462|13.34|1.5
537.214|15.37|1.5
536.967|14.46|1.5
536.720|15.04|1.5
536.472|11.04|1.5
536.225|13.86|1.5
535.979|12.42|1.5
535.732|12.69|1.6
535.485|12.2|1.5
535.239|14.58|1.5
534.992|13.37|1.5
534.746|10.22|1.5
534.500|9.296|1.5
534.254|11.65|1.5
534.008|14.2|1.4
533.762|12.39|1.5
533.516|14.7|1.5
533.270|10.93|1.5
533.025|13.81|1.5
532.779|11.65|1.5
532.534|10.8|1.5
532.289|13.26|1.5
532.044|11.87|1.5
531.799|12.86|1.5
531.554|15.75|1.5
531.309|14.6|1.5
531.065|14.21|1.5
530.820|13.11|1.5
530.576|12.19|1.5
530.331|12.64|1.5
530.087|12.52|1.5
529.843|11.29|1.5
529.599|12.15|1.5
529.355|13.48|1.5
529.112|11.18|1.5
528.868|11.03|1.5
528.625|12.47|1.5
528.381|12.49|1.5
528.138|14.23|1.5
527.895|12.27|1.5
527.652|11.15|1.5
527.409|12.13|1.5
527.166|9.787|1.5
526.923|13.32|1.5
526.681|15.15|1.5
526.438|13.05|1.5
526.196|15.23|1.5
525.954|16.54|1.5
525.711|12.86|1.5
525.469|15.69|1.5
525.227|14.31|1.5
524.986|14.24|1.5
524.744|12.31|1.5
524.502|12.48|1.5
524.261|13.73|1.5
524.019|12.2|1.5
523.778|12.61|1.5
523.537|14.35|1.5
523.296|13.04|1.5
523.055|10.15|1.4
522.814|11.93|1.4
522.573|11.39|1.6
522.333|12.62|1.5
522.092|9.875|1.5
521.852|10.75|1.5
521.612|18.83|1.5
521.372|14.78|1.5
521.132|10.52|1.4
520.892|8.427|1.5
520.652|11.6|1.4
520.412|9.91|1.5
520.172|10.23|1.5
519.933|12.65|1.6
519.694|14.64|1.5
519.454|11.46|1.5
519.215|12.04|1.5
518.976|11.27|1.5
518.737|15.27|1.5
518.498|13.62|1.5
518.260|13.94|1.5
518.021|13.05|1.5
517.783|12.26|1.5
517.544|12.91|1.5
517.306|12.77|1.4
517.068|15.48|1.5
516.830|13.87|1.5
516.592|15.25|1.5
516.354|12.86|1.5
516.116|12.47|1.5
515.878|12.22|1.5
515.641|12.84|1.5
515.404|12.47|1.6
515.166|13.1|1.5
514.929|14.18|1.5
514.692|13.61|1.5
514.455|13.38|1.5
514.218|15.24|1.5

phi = 2.12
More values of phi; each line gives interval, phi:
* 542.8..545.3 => 2.18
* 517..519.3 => 2.16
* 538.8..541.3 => 2.19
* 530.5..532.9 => 2.16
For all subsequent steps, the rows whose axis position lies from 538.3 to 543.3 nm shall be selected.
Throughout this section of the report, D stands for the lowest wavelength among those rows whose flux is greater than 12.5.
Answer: 538.452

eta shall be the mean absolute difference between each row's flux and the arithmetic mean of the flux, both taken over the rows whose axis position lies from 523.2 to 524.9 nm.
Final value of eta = 0.6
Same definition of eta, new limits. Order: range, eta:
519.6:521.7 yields 2.5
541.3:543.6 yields 1.1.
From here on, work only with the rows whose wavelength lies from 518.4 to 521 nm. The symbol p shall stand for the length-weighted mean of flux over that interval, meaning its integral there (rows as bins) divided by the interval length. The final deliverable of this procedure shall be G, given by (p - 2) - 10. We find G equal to -0.1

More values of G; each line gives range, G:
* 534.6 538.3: 0.6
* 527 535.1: 0.4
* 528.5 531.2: 0.4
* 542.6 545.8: 1.0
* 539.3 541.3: 1.6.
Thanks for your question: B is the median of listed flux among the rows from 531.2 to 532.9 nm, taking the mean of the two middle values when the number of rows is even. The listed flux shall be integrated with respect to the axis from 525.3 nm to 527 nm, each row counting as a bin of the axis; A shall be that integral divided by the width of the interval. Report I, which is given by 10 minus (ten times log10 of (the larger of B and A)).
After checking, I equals -1.6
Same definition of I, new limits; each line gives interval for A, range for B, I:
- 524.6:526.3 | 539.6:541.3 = -1.6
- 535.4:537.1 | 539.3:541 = -1.5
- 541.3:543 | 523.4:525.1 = -1.1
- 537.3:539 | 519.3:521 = -0.9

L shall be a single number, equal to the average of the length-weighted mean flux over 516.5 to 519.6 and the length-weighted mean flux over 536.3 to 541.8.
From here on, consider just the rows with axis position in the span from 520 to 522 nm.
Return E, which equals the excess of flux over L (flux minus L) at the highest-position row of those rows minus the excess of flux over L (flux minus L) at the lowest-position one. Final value 0.5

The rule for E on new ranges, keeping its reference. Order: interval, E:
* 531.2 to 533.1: -0.8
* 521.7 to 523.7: 3.6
